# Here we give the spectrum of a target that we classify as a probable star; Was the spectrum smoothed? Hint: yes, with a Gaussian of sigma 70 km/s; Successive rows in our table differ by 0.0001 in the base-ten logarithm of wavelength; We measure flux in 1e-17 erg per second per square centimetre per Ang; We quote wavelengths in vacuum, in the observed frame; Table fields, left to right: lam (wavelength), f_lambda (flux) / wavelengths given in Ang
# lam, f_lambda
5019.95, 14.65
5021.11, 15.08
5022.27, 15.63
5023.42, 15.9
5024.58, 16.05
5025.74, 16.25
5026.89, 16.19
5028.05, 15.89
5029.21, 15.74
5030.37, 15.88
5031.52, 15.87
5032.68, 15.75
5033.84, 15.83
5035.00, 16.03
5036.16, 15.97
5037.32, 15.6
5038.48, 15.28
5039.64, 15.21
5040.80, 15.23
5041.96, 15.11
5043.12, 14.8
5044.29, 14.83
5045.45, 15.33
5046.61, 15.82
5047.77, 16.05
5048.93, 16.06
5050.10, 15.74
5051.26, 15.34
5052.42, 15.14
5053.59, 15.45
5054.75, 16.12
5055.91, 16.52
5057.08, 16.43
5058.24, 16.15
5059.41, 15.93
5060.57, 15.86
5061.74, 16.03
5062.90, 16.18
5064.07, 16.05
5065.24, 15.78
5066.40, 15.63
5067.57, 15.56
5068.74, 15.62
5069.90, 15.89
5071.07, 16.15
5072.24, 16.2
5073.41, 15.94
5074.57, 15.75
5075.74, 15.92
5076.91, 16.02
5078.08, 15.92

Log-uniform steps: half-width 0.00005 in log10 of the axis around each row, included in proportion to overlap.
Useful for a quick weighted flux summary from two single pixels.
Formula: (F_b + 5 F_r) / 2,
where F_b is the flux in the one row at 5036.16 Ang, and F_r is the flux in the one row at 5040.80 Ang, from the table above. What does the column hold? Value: 46.1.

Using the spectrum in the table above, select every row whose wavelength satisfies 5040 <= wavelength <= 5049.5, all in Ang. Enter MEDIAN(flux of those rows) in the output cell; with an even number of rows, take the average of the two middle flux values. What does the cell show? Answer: 15.3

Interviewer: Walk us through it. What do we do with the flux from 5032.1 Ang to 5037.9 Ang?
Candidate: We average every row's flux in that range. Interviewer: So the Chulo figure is 15.8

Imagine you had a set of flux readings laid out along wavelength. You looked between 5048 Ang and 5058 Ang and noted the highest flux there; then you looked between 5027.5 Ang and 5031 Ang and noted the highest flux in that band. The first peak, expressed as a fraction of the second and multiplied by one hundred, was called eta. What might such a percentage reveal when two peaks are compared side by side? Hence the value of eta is 104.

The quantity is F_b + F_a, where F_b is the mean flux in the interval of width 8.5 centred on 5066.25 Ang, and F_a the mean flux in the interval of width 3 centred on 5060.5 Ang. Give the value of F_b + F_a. 31.8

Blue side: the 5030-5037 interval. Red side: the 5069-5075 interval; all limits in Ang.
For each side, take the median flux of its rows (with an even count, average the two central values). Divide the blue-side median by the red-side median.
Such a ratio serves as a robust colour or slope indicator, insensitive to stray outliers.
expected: 0.996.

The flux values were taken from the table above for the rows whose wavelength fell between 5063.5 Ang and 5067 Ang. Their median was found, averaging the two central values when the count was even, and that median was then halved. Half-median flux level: 7.89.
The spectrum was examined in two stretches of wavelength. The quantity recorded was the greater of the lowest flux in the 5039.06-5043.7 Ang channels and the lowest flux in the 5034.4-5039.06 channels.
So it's 15.3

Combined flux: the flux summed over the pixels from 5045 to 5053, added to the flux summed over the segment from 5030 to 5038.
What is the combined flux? 220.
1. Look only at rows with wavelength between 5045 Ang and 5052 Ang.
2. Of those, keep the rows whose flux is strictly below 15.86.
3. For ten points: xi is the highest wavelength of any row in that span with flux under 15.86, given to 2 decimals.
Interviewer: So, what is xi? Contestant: 5051.26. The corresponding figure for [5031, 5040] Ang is 5039.64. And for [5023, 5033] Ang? 5032.68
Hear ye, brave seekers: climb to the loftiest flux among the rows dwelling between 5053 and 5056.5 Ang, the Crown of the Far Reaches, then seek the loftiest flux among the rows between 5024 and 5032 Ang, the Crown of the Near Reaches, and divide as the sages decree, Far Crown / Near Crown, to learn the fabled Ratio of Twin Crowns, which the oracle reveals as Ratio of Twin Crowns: 1.02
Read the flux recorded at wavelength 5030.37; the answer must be 15.88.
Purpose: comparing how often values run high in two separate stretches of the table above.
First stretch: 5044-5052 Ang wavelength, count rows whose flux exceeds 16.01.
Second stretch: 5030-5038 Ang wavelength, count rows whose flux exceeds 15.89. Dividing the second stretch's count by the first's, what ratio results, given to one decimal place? 1.0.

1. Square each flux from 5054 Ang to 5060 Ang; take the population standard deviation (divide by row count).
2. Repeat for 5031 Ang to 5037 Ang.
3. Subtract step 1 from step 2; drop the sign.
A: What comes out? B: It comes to 4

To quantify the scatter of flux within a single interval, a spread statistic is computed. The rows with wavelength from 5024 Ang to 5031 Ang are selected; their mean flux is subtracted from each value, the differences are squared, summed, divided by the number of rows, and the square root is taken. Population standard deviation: 0.18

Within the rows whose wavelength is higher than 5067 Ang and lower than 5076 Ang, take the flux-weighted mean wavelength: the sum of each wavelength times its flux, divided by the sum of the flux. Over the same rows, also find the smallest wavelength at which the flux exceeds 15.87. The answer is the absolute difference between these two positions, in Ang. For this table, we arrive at 1.8 Ang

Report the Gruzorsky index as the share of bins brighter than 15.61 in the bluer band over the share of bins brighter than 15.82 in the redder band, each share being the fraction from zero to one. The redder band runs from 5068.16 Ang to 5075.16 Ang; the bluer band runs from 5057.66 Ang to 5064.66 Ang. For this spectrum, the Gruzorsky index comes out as 1.5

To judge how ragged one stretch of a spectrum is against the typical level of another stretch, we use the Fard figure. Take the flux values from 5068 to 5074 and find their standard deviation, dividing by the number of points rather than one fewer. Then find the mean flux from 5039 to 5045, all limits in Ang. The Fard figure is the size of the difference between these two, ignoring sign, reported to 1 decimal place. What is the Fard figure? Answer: 14.8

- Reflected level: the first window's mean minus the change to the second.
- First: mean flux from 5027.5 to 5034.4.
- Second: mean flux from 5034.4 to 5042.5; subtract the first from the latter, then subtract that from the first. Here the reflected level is 16.2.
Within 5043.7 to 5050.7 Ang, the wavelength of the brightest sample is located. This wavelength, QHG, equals 5048.93 Ang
